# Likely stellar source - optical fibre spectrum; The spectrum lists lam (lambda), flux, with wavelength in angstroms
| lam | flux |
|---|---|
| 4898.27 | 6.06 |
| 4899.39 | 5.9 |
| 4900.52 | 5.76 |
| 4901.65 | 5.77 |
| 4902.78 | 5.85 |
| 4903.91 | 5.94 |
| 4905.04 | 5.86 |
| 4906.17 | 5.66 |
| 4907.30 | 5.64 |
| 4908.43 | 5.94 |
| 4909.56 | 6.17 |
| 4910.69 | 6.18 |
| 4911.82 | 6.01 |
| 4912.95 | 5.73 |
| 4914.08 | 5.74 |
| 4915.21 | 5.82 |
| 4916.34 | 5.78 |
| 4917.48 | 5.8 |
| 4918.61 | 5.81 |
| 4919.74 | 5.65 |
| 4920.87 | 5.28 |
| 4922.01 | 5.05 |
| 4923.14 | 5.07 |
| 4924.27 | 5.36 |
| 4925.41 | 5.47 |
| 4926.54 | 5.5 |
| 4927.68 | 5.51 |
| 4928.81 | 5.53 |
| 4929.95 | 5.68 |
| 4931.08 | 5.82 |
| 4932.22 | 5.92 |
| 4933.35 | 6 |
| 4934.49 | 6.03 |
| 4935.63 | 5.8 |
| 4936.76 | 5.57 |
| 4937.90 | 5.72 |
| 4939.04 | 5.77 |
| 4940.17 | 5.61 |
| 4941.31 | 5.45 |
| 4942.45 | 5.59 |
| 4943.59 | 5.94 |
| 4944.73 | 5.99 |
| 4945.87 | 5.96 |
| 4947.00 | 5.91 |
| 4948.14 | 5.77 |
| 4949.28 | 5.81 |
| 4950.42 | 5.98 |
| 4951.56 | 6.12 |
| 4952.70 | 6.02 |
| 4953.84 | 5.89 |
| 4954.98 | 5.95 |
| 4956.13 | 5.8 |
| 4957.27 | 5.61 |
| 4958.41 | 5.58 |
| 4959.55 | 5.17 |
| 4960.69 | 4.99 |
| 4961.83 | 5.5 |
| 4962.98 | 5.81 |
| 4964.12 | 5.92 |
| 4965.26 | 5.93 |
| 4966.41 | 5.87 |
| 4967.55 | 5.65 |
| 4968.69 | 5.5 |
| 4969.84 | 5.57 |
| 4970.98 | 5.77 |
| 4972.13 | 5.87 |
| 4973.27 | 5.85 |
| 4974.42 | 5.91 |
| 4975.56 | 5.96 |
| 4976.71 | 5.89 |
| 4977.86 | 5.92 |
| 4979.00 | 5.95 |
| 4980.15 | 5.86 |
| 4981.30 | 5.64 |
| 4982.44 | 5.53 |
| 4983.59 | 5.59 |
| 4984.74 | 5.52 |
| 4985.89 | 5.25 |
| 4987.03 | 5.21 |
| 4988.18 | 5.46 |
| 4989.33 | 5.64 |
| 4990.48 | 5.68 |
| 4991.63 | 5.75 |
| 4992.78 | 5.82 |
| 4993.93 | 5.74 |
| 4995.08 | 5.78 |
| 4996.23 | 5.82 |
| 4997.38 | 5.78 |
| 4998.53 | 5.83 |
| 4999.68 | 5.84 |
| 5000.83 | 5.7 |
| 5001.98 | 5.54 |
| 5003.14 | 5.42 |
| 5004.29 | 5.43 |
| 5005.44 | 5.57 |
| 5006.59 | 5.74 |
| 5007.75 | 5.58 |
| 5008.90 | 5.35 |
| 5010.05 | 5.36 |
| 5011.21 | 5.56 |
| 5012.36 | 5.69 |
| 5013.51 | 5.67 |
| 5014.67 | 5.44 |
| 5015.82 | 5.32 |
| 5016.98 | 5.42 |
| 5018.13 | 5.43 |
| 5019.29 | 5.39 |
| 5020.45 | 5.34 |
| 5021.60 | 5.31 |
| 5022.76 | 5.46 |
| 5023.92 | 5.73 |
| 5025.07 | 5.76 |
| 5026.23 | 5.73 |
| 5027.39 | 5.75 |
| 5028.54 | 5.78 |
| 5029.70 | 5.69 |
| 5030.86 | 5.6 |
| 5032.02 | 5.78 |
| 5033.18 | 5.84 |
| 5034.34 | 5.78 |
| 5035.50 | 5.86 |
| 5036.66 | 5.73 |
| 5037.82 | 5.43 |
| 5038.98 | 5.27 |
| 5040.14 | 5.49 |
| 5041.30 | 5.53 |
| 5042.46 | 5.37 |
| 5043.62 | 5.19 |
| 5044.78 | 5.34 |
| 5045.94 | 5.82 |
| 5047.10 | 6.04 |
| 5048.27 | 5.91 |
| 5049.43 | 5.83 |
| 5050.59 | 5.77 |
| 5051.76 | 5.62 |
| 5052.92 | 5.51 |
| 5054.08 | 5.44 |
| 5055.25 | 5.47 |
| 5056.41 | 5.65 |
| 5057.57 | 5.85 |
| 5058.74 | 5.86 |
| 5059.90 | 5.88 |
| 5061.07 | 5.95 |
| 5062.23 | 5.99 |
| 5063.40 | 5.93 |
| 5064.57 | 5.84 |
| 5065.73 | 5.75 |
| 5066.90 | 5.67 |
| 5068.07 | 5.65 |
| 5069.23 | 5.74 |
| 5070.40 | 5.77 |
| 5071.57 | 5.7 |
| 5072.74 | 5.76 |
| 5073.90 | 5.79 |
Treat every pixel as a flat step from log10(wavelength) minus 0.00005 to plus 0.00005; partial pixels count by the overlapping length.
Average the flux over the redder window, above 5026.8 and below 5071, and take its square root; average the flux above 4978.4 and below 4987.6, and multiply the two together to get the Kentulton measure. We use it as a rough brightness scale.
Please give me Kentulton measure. 13.3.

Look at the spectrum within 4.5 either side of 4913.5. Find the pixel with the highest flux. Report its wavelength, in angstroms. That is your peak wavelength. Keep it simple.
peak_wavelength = 4910.69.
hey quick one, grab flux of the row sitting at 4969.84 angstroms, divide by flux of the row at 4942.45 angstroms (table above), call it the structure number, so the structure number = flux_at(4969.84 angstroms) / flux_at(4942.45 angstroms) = 1.00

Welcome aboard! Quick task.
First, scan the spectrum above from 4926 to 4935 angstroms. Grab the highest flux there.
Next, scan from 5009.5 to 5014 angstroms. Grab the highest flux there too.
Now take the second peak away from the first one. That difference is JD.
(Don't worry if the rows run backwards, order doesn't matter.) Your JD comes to 0.34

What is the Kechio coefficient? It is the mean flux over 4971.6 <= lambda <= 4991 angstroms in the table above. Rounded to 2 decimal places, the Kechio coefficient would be 5.69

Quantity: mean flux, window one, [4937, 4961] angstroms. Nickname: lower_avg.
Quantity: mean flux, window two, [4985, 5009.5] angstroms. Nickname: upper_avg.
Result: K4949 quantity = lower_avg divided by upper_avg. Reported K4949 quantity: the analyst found 1.02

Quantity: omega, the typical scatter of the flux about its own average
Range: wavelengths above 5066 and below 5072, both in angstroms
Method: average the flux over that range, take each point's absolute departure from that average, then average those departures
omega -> 0.04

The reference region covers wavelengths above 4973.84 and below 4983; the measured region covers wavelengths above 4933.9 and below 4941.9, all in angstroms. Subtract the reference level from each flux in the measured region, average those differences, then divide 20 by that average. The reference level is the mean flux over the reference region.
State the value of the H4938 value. -160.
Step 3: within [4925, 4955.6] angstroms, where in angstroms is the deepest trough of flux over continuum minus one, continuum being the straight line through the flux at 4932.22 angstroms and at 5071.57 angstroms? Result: 4925.41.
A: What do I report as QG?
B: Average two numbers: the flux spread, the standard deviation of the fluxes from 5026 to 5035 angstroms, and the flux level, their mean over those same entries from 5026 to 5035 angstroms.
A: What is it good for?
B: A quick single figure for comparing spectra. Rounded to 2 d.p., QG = 2.91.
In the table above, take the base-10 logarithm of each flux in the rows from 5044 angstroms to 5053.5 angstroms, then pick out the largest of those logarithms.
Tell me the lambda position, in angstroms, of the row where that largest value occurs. 5047.10 angstroms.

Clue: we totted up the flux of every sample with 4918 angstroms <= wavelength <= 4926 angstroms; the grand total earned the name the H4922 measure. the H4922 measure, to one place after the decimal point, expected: 37.7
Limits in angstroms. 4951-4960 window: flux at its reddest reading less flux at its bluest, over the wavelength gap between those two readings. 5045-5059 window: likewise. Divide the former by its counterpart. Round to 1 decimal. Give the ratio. -38.0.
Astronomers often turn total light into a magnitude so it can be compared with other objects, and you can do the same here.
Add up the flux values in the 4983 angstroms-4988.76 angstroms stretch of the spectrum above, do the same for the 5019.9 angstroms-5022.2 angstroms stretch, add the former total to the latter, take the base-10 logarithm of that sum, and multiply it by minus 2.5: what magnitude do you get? -3.94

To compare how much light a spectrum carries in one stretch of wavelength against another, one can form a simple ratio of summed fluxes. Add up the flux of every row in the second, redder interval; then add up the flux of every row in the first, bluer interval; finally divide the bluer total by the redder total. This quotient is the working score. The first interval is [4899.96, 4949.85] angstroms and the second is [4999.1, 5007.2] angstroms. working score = 6.4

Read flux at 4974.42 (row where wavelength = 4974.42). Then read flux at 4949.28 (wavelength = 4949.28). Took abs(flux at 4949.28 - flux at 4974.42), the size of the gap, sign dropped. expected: 0.10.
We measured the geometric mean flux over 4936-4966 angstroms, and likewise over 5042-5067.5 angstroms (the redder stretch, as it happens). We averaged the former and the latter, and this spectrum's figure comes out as 5.72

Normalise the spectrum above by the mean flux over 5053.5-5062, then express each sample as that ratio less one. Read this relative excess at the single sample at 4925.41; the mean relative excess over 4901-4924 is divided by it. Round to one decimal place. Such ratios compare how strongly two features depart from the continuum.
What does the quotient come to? 0.0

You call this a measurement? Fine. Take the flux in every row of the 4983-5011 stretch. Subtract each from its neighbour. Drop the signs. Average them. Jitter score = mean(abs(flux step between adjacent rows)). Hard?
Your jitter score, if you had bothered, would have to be 0.104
